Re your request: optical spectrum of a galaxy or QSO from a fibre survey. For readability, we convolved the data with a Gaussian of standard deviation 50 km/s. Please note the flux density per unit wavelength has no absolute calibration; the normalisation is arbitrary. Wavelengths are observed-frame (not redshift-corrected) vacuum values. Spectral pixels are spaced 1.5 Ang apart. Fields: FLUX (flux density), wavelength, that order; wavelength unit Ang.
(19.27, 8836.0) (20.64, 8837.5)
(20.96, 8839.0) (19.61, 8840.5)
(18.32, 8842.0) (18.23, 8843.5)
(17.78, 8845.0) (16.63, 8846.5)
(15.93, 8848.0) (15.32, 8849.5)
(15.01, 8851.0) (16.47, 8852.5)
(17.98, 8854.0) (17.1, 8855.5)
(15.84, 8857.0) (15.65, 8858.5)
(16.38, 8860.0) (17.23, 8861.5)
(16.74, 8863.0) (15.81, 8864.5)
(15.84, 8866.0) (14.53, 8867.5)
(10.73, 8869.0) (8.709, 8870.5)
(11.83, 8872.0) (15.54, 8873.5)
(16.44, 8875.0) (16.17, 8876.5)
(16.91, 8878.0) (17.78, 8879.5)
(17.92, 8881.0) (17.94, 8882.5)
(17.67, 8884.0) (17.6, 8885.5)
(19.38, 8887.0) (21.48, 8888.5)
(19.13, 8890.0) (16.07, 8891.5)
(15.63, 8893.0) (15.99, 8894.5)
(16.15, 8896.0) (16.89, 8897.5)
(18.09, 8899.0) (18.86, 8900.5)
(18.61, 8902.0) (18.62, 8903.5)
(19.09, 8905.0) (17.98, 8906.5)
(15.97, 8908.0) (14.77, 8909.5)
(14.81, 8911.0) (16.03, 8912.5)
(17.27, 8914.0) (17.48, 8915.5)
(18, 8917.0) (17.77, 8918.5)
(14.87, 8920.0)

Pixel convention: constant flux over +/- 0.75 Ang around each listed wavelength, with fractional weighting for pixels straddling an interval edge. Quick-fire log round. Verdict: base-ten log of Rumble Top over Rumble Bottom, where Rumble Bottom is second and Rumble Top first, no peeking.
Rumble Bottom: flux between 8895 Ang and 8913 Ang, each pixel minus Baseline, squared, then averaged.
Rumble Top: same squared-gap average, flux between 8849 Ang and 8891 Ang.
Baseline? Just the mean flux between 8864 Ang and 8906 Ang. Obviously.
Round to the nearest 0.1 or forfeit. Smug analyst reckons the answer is 0.4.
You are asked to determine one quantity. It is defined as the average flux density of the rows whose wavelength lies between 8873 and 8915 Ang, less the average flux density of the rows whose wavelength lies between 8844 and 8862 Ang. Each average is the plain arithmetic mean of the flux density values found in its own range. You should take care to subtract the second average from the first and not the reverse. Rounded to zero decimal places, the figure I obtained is 1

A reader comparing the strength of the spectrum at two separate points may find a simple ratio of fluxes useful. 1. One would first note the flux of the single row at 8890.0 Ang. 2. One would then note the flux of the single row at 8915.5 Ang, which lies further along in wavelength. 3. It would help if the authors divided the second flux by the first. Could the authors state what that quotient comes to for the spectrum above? 0.91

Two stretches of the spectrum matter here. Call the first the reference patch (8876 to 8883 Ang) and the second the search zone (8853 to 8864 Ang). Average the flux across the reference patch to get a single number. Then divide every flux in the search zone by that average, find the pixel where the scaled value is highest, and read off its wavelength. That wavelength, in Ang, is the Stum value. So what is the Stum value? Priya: 8854.0 Ang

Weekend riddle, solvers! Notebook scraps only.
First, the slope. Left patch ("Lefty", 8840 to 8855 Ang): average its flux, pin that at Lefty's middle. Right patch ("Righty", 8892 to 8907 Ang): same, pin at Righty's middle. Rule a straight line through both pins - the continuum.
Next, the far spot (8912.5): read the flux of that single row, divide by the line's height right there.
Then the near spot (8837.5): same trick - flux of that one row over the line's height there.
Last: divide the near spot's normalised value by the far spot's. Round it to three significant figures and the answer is 1.34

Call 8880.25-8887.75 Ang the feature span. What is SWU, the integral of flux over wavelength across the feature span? 136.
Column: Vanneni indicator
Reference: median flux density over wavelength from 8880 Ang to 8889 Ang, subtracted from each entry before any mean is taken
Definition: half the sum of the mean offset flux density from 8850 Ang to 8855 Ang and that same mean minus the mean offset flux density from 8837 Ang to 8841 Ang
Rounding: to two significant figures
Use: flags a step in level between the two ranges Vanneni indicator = -2.7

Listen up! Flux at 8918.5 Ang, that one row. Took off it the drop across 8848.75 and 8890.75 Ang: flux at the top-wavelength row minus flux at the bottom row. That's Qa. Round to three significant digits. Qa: 14.0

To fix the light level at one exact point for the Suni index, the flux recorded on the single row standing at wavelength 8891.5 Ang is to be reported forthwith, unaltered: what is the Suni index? 16.07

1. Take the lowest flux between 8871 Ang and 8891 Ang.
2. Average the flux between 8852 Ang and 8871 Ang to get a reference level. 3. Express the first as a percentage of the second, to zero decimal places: 77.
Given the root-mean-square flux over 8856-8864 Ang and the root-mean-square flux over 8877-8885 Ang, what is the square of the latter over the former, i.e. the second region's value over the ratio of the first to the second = 19.0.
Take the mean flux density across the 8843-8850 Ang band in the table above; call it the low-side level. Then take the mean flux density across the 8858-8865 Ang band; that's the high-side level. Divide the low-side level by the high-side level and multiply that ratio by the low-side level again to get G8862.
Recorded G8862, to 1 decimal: 17.2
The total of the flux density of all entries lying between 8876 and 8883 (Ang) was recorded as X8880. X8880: 86.7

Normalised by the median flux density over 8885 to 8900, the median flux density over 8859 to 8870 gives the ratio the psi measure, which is 0.92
